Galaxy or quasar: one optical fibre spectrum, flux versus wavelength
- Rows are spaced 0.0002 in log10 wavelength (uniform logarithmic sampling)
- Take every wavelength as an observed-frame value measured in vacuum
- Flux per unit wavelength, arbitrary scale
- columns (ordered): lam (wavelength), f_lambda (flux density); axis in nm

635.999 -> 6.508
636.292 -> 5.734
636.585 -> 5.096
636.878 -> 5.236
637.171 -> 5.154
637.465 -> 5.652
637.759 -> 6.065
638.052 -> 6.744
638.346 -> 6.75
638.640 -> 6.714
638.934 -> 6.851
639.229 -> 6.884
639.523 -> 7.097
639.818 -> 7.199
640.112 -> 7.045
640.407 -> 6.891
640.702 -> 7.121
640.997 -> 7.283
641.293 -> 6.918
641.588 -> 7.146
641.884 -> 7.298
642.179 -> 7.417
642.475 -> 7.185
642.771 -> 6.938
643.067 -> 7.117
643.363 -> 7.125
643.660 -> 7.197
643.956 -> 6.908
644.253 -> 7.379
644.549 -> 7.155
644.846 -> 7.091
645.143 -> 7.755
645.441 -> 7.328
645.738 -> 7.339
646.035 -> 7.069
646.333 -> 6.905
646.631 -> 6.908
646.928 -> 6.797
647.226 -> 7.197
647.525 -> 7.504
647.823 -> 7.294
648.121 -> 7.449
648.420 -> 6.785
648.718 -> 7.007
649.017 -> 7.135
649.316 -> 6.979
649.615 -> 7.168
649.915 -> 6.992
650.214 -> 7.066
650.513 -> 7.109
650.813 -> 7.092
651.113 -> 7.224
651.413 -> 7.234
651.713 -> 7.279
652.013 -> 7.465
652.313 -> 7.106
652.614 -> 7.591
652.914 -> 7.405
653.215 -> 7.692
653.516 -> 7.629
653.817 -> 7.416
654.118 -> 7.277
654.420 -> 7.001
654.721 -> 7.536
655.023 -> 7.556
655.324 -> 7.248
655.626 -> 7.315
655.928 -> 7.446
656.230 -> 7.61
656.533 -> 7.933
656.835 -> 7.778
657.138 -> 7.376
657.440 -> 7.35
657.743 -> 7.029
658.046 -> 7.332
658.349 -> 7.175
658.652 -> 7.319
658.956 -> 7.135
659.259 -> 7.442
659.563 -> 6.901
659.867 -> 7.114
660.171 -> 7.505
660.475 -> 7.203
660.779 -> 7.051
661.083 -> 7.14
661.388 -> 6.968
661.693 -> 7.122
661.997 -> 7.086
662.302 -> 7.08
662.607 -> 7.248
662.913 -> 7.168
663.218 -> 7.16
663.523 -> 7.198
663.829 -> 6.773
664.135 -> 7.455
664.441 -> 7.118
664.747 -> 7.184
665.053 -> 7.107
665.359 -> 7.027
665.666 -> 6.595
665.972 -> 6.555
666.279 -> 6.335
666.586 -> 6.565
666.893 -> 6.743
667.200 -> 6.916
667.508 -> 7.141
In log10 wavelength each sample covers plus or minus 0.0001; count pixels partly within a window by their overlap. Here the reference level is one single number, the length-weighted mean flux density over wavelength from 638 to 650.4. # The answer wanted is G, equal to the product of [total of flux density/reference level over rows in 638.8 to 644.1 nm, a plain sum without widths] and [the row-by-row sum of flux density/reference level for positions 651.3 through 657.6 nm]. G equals 395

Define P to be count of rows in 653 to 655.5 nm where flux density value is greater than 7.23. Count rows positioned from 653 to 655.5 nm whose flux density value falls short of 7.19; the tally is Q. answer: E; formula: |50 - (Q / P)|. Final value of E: 49.9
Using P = 7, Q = 1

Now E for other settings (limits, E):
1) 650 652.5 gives 48.7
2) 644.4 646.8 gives 48.3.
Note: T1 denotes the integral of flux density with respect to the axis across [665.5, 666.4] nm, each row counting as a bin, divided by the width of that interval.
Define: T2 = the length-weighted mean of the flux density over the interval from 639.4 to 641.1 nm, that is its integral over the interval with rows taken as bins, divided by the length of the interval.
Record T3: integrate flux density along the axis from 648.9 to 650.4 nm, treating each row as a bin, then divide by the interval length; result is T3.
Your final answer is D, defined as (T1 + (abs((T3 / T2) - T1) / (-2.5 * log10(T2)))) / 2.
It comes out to 1.96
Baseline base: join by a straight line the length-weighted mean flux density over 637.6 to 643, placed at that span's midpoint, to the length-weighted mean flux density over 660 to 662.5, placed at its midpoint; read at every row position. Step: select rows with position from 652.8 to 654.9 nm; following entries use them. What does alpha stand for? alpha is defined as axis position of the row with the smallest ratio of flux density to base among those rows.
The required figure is 654.420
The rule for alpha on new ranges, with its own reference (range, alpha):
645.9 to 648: 646.928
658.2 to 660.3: 659.563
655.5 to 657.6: 655.626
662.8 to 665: 663.829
